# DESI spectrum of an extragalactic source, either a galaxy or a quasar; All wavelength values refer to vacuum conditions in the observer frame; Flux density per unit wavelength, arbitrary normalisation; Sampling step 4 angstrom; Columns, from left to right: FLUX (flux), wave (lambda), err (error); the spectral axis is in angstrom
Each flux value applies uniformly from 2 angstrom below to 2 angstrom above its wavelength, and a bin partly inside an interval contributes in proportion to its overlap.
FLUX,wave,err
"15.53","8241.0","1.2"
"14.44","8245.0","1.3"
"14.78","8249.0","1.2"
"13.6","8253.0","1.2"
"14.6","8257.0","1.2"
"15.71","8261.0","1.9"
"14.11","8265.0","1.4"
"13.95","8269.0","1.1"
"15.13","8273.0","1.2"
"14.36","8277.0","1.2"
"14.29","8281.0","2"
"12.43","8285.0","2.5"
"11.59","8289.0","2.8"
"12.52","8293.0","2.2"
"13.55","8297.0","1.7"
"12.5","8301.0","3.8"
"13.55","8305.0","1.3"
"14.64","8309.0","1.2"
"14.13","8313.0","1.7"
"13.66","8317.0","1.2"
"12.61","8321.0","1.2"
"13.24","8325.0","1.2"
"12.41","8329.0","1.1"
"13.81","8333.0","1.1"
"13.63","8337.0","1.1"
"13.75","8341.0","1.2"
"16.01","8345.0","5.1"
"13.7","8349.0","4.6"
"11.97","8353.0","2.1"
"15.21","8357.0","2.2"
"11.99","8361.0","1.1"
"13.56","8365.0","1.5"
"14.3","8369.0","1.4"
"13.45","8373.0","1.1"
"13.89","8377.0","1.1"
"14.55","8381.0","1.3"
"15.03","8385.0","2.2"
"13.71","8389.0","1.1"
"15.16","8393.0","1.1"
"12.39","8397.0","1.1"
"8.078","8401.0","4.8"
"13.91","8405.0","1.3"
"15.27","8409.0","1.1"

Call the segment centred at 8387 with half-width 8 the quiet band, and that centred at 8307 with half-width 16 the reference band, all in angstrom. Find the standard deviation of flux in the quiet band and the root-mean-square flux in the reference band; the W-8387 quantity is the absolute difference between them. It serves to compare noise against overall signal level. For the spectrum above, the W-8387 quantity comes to 12.8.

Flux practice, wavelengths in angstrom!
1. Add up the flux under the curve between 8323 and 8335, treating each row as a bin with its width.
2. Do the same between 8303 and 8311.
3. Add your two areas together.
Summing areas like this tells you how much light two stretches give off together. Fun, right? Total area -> 271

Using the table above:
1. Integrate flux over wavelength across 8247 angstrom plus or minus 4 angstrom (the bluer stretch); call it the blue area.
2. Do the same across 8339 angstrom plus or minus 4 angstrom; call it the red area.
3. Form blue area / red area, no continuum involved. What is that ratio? 1.07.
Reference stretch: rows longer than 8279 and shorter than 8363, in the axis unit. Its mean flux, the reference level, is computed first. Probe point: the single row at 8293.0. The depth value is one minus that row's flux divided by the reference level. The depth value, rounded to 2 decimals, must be 0.06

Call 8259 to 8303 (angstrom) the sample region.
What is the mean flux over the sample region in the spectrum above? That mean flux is 13.6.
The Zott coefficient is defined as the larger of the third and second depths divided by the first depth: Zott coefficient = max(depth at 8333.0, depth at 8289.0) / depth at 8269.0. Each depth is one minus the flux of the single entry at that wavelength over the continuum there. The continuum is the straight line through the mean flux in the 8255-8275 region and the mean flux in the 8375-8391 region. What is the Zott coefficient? 4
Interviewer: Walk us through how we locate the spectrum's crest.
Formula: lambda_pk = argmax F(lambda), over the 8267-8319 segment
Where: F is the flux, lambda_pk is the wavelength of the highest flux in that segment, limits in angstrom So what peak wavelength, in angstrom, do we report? 8273.0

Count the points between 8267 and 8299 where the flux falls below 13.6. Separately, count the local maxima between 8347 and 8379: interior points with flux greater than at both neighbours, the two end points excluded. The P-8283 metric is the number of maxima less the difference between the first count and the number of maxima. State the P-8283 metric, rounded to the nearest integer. 0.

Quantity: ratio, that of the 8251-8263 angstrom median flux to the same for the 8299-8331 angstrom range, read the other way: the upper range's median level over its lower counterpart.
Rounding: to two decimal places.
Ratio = 0.92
